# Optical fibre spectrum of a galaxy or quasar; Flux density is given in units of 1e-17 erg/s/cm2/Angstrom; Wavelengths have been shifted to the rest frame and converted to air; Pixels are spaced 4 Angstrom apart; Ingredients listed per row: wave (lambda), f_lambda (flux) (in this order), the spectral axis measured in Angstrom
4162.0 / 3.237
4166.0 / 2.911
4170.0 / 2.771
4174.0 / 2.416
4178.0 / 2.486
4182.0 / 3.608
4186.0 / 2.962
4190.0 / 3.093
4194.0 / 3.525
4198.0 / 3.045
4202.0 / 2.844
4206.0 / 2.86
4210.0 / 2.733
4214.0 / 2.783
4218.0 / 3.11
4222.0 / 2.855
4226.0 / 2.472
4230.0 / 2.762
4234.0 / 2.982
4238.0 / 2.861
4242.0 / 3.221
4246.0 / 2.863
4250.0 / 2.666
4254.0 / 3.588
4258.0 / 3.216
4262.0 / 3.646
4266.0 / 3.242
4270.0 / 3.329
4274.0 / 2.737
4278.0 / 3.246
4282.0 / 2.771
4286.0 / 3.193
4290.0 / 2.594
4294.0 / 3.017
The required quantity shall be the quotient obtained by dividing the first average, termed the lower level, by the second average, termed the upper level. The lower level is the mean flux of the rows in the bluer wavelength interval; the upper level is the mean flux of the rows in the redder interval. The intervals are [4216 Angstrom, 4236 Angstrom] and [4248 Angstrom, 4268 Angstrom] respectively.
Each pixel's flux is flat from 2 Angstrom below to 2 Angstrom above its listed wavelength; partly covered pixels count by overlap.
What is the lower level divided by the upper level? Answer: 0.87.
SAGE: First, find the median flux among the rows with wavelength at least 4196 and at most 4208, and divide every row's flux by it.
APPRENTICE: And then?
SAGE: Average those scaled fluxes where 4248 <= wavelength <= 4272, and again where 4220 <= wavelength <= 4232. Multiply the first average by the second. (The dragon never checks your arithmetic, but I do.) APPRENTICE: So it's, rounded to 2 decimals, 1.08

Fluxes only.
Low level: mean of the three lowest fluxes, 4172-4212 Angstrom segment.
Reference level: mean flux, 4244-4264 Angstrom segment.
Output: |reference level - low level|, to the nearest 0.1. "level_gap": 0.7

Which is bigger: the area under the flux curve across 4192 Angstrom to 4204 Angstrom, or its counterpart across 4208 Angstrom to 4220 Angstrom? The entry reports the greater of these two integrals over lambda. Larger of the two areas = 38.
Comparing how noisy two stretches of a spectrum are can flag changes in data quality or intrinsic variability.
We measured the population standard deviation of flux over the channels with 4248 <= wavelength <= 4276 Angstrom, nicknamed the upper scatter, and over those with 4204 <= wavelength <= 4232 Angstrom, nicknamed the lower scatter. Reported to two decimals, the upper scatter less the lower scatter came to 0.18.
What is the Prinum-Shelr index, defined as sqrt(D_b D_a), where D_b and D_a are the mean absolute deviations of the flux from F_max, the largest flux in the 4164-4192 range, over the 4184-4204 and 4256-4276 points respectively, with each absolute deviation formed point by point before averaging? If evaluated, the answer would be 0.45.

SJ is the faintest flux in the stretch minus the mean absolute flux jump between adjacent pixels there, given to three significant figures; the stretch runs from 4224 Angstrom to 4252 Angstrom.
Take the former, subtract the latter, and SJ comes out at 2.21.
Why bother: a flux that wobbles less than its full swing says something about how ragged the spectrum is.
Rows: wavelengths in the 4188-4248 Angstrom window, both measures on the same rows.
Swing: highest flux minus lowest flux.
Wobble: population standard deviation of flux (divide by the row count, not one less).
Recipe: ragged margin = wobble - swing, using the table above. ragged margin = -0.817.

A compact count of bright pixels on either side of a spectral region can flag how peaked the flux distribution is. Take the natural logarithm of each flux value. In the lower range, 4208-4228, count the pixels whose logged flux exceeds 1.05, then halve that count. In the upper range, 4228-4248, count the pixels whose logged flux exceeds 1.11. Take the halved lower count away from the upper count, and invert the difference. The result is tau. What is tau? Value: 2.0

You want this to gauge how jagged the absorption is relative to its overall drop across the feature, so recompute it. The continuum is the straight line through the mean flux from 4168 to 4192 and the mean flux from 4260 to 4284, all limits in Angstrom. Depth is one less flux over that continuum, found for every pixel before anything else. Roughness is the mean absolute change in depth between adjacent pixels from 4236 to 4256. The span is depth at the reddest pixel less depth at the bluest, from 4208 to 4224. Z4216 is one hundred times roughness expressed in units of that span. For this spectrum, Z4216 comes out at -501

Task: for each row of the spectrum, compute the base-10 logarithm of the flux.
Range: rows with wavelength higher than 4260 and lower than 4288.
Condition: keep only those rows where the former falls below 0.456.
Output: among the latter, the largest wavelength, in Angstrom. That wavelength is 4282.0 Angstrom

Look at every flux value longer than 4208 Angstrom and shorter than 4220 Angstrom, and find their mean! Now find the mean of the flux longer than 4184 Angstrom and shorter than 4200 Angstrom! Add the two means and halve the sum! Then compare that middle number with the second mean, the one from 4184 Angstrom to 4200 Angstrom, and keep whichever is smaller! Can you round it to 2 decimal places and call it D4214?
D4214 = 3.02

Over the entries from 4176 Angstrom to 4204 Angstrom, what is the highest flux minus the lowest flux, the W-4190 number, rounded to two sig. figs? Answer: 1.1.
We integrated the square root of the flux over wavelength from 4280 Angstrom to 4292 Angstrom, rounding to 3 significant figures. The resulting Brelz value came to 20.2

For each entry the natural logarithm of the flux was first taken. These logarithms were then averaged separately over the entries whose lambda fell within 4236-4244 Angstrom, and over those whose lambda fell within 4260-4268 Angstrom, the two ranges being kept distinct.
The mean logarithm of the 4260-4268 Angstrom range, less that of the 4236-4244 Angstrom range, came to 0.12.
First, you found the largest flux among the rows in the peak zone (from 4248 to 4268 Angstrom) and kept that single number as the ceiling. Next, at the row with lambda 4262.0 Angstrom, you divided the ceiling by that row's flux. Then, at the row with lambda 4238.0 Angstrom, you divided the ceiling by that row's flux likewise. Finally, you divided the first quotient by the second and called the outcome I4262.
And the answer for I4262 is 0.78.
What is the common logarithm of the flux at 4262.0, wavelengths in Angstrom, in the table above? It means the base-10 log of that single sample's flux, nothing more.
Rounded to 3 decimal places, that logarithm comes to 0.562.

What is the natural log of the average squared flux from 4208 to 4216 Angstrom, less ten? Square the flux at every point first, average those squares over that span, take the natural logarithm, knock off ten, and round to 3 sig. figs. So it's -7.97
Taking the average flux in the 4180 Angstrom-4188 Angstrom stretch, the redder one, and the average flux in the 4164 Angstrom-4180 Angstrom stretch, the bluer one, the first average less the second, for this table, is 0.64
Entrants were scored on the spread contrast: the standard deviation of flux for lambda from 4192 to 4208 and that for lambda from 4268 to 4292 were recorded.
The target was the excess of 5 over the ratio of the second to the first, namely 4.0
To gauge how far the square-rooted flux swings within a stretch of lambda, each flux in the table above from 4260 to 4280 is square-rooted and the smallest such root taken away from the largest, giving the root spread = 0.26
